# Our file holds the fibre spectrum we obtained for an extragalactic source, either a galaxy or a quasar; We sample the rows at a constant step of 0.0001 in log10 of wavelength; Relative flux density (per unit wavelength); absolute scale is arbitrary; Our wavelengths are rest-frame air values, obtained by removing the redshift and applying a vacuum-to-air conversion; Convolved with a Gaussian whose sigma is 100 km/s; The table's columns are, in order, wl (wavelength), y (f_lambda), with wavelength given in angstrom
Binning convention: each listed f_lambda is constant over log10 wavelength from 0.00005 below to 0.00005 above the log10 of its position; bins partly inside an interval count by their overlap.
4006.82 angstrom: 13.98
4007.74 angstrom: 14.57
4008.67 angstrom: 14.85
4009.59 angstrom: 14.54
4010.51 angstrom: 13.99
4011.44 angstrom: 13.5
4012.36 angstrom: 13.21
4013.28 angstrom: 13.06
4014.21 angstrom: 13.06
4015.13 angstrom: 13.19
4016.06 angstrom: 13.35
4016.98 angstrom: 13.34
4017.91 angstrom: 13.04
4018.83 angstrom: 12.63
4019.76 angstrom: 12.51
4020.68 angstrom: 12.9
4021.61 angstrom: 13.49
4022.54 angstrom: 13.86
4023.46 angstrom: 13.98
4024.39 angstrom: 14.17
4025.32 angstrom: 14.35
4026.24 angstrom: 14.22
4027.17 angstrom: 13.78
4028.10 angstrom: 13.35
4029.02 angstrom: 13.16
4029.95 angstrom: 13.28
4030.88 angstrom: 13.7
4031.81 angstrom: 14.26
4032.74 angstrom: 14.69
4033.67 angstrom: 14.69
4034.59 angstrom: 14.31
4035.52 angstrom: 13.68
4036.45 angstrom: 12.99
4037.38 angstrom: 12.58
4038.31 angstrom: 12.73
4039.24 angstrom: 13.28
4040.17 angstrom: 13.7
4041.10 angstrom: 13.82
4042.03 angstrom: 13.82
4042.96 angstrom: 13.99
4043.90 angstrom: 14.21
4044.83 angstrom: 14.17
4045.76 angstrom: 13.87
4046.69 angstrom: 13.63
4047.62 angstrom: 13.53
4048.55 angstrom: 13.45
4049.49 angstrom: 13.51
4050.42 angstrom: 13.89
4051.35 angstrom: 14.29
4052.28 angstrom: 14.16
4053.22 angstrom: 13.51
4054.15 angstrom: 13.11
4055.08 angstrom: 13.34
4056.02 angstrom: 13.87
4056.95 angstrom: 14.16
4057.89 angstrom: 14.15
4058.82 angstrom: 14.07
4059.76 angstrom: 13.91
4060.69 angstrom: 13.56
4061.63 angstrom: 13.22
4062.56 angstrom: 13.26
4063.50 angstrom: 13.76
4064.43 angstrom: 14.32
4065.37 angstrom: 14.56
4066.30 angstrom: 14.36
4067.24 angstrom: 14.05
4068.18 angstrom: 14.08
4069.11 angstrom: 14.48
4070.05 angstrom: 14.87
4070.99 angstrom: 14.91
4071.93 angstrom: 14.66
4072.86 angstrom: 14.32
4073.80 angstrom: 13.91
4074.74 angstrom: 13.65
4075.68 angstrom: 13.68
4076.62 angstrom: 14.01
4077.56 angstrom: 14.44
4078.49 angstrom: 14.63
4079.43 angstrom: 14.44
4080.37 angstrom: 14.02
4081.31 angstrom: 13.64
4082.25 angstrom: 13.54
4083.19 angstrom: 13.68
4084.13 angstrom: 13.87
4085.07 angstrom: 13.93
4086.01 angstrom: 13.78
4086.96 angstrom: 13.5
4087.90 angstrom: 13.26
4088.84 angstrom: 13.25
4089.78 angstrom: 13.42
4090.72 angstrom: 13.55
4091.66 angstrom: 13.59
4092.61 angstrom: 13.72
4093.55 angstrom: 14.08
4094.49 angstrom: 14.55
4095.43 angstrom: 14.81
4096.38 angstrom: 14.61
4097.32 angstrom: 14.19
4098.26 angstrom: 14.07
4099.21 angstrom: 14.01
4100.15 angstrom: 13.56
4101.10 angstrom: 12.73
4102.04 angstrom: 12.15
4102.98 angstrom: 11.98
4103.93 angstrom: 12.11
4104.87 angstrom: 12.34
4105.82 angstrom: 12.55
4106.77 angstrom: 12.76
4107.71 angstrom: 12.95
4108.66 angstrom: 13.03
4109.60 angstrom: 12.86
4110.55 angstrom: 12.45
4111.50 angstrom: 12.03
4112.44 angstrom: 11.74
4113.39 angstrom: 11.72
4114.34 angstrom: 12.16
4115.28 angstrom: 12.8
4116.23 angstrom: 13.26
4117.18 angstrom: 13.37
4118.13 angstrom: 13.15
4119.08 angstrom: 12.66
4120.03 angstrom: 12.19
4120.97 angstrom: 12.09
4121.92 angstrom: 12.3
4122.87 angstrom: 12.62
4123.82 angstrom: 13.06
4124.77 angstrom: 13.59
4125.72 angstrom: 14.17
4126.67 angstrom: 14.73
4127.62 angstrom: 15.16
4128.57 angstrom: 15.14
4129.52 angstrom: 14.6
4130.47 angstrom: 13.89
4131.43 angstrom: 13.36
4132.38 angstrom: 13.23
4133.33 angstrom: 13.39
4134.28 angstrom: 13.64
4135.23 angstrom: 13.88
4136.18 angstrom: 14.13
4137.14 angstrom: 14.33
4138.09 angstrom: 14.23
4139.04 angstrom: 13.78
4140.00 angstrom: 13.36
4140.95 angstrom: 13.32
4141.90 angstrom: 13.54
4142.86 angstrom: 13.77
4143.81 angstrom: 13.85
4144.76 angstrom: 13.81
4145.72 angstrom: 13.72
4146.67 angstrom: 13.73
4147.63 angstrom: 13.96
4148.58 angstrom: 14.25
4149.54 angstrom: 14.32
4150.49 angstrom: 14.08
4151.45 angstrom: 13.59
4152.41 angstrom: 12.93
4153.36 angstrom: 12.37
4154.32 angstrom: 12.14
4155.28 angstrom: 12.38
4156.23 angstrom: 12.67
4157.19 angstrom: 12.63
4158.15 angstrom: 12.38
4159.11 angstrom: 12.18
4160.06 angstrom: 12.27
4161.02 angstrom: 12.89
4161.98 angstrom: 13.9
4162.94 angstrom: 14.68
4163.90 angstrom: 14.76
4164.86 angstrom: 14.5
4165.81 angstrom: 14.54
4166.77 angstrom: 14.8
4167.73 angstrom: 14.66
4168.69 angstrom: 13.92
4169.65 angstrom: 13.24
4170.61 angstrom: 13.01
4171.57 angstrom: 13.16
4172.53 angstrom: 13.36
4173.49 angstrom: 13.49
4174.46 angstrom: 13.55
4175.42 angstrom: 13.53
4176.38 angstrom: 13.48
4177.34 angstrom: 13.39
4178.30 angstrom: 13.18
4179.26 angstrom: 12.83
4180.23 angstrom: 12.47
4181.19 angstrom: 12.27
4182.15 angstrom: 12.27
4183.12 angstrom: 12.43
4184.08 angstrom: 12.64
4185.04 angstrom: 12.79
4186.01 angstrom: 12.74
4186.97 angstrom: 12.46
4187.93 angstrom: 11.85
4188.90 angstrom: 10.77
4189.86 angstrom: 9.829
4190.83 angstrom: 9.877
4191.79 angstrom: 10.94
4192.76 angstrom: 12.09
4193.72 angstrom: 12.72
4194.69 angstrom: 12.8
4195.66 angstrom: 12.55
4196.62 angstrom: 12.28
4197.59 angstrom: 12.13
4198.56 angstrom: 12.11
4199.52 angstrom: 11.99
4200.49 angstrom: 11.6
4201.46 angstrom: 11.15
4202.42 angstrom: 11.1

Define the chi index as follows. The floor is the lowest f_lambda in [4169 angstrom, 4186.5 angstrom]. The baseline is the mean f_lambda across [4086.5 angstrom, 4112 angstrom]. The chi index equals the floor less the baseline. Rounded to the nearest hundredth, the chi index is -0.99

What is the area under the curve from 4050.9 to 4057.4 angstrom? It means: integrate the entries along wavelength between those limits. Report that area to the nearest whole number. 90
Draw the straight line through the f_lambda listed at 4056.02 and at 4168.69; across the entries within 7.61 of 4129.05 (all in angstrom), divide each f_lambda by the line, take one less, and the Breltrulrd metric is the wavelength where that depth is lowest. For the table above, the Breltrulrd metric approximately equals 4121.92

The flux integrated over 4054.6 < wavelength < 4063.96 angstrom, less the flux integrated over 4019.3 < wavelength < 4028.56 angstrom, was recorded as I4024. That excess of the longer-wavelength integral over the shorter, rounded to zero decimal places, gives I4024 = 2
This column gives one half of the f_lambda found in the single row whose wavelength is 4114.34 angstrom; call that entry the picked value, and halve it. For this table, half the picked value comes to 6.08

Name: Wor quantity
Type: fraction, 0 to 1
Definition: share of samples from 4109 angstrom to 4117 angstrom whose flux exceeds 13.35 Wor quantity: 0.00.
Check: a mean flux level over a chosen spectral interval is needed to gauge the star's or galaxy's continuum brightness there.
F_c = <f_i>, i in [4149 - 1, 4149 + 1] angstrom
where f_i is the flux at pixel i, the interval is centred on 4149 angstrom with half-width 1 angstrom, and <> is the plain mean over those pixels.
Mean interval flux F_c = 14.3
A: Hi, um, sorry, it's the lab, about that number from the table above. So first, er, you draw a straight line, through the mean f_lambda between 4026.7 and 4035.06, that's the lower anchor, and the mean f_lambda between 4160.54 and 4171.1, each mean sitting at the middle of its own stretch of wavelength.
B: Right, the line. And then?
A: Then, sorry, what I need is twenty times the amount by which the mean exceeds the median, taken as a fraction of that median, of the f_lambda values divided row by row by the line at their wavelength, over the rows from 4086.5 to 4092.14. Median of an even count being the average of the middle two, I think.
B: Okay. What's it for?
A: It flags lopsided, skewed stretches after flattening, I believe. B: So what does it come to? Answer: -0.05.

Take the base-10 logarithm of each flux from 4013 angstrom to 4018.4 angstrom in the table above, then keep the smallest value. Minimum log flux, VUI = 1.12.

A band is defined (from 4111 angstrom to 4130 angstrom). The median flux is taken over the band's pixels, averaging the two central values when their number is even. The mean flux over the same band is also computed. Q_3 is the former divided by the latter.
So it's 0.98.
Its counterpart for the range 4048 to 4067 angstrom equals 1.00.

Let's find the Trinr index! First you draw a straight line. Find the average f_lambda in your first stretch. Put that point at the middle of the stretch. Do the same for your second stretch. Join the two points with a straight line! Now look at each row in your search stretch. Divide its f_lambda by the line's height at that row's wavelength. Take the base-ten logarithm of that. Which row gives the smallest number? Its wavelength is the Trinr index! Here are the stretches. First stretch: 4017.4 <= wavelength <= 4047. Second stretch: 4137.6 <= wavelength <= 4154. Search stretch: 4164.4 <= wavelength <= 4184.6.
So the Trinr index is 4182.15 angstrom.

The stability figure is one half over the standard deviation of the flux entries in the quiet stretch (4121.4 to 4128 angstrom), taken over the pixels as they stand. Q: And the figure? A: 0.5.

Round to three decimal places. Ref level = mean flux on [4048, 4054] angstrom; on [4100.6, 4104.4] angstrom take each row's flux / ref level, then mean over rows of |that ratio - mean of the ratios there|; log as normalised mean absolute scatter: 0.018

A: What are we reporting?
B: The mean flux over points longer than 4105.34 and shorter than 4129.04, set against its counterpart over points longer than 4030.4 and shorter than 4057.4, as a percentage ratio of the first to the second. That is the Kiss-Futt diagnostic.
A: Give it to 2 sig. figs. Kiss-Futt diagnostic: 94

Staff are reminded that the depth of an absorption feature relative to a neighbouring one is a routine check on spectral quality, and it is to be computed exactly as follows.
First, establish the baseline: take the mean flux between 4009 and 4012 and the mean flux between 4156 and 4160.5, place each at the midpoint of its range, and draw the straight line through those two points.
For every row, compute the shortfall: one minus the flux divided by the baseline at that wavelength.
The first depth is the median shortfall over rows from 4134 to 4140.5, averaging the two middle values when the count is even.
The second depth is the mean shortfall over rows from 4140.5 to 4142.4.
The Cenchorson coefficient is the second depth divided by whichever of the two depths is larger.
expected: 1.0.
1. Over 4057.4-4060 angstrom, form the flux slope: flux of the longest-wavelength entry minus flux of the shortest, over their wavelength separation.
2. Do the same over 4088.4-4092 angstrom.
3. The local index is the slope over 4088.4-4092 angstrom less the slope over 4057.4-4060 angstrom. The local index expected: 0.25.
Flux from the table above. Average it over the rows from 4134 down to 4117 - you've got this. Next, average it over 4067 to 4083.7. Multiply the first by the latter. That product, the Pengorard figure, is 191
